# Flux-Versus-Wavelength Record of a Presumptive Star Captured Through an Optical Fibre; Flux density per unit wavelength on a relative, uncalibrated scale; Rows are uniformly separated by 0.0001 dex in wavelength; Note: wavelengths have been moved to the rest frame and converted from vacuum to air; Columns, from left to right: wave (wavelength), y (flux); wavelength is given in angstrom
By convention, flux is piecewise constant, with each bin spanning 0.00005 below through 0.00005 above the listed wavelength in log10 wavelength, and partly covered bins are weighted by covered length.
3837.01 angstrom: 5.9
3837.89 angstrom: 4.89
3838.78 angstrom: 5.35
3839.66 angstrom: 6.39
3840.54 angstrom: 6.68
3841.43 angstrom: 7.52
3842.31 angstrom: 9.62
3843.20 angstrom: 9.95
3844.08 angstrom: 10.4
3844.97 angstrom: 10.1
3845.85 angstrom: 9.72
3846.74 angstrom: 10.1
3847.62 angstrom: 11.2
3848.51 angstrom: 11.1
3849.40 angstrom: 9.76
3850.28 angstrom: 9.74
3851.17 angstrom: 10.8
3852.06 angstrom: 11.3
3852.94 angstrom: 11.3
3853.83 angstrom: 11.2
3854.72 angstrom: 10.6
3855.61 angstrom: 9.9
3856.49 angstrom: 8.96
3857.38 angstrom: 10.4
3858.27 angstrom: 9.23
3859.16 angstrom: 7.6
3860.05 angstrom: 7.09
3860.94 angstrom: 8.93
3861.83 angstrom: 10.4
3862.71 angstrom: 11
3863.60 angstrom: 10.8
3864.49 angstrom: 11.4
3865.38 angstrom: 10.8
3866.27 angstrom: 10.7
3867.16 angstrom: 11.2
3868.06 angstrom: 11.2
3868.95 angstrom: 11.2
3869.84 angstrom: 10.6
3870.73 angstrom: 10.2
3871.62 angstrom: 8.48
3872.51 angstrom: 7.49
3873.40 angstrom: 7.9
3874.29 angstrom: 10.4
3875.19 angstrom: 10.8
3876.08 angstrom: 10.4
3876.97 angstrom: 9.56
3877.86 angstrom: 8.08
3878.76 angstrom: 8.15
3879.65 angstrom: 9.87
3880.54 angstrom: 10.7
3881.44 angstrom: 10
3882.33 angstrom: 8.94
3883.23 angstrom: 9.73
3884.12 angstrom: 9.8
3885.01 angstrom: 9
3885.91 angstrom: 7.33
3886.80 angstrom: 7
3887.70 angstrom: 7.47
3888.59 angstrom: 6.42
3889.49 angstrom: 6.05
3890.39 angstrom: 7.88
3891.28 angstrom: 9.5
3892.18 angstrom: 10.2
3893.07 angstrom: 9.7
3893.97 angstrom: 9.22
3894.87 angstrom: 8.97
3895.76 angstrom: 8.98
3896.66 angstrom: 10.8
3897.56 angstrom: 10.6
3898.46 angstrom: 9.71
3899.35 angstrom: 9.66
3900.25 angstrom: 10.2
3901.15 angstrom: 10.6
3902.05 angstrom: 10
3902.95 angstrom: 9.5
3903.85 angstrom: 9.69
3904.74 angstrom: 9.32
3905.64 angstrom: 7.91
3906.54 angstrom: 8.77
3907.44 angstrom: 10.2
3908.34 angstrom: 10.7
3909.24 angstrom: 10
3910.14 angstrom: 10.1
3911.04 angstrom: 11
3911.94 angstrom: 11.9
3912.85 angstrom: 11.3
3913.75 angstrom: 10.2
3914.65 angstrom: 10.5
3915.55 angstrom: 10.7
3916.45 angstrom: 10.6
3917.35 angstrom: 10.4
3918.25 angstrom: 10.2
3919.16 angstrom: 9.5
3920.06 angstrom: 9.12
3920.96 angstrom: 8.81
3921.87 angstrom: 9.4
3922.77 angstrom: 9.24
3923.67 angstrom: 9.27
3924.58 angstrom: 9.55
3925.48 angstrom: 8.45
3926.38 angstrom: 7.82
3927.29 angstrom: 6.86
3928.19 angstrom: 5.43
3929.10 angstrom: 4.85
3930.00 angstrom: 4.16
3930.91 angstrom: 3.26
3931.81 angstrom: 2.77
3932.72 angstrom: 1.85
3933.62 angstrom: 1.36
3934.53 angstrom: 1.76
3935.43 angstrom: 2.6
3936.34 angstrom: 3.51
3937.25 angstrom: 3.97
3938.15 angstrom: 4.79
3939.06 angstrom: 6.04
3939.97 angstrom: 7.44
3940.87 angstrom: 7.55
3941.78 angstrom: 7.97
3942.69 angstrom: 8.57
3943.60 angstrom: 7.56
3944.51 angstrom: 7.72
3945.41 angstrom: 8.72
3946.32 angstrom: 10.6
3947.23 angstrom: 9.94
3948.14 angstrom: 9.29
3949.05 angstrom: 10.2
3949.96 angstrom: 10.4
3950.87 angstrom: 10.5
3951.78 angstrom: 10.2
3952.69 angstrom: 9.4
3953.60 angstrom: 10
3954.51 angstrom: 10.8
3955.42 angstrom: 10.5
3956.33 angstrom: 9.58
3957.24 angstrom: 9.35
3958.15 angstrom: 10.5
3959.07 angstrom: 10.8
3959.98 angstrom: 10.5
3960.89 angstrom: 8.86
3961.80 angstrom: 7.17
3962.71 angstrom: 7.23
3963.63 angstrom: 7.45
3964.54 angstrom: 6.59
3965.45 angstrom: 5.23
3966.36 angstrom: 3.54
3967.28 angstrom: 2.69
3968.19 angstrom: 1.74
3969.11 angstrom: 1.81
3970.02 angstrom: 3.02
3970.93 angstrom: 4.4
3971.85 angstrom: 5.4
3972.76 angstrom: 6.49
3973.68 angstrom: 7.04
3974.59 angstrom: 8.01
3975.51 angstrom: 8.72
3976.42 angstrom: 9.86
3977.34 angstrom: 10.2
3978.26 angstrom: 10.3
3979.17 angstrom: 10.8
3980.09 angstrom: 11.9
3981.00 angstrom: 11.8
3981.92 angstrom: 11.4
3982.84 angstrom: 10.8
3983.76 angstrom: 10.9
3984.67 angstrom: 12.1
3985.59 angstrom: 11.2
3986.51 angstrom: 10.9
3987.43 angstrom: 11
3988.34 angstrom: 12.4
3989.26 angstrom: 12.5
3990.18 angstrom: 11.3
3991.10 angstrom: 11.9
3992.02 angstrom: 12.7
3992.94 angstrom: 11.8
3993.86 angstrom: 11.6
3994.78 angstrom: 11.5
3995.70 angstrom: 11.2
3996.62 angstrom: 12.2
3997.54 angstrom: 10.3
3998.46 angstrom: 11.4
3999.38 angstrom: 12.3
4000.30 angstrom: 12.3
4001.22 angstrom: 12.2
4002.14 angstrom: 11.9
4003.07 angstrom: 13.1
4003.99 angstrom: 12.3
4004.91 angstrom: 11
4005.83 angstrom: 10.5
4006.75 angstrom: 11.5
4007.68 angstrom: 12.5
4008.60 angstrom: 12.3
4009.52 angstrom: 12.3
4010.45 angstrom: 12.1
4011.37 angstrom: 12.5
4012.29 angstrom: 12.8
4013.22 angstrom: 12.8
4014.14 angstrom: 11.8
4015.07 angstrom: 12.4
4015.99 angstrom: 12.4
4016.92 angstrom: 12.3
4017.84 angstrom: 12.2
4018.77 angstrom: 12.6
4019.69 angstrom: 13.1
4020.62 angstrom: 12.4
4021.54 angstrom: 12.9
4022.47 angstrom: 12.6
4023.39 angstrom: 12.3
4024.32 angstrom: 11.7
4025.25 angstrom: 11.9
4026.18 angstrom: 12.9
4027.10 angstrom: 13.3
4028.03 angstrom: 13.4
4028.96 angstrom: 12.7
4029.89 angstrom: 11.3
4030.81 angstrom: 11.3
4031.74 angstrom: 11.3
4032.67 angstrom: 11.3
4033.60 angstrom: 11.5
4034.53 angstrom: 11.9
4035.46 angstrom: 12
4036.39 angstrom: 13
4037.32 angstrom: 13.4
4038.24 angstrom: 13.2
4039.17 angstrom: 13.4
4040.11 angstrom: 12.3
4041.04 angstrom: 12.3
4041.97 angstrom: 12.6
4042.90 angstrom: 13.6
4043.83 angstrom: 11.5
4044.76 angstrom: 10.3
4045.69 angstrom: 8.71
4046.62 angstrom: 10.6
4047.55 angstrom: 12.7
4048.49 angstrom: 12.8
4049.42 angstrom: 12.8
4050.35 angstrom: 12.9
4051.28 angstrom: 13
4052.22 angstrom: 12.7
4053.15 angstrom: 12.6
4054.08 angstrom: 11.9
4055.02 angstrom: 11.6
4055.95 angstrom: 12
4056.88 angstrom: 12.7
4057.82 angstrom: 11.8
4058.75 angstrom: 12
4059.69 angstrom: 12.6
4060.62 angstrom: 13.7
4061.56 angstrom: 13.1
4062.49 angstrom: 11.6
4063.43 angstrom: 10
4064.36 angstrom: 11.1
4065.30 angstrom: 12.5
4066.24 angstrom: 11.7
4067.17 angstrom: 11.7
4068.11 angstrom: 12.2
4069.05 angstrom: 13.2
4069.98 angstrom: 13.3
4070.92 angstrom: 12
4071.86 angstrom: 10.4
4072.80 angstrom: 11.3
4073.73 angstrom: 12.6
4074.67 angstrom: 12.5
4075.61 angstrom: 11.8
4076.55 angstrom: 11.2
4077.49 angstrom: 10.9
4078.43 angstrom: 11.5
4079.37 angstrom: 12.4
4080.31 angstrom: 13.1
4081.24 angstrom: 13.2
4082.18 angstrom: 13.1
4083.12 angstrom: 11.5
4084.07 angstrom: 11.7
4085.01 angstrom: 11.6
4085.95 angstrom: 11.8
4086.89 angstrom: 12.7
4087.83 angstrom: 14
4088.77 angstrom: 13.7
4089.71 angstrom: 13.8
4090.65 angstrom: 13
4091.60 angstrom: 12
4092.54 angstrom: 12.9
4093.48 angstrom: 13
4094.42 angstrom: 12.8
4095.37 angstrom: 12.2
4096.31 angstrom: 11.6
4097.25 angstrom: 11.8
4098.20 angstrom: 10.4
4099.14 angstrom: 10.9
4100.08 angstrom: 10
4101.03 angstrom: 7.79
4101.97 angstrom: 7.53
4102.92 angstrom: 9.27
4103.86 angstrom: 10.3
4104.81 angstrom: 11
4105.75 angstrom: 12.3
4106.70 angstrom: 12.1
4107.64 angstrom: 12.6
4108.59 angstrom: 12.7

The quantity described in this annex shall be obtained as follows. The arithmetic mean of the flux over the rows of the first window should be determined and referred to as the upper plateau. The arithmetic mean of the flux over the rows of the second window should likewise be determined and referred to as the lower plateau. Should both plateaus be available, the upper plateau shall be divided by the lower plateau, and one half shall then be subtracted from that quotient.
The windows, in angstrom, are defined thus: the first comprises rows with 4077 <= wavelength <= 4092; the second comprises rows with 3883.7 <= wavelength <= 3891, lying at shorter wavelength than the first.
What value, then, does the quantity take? 1.1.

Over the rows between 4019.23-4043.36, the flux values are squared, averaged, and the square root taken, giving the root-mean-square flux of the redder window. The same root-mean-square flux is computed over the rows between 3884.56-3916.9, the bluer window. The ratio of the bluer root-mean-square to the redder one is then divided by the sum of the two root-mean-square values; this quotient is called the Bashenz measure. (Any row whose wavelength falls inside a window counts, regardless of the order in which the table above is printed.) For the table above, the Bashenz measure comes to 0.035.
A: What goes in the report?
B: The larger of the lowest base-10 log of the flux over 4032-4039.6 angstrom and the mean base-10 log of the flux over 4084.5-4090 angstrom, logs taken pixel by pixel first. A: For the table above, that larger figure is 1.11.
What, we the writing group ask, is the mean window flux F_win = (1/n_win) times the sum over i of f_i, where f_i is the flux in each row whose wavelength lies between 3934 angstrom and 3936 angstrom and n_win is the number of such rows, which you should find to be 2.2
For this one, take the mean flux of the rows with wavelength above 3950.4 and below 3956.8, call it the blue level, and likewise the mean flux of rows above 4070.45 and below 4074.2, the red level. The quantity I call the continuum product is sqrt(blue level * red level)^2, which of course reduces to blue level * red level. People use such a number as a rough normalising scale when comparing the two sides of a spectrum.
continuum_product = 117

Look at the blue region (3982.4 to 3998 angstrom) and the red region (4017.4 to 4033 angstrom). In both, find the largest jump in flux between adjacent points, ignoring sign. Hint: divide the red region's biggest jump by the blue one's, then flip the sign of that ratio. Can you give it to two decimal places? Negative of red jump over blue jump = -0.74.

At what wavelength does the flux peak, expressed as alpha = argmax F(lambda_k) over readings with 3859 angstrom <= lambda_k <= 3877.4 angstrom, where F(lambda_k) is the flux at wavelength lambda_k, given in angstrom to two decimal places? 3864.49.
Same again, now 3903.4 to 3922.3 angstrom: 3911.94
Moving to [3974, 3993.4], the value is 3992.02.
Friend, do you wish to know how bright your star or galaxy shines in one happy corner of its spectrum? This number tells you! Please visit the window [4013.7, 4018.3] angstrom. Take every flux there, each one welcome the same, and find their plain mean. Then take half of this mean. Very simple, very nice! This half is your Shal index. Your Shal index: 6.1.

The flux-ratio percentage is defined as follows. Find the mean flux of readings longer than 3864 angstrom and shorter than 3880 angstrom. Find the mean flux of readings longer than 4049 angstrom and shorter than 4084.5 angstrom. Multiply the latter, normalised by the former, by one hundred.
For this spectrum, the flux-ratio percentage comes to 123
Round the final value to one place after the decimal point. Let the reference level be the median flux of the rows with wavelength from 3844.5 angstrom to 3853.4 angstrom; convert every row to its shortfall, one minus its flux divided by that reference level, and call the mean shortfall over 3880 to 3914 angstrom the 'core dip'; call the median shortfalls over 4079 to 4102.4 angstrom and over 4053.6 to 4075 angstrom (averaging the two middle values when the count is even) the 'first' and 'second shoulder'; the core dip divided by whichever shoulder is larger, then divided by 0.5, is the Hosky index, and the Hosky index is -1.3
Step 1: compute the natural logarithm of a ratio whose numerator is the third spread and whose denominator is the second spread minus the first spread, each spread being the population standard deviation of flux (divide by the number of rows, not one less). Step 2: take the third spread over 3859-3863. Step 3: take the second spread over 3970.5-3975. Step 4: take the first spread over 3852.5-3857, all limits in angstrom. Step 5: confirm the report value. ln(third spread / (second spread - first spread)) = 1.4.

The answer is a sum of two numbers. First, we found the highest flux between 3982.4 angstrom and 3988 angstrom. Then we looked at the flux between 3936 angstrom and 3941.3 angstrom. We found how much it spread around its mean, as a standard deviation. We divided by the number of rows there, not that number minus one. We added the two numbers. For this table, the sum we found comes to 13.7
